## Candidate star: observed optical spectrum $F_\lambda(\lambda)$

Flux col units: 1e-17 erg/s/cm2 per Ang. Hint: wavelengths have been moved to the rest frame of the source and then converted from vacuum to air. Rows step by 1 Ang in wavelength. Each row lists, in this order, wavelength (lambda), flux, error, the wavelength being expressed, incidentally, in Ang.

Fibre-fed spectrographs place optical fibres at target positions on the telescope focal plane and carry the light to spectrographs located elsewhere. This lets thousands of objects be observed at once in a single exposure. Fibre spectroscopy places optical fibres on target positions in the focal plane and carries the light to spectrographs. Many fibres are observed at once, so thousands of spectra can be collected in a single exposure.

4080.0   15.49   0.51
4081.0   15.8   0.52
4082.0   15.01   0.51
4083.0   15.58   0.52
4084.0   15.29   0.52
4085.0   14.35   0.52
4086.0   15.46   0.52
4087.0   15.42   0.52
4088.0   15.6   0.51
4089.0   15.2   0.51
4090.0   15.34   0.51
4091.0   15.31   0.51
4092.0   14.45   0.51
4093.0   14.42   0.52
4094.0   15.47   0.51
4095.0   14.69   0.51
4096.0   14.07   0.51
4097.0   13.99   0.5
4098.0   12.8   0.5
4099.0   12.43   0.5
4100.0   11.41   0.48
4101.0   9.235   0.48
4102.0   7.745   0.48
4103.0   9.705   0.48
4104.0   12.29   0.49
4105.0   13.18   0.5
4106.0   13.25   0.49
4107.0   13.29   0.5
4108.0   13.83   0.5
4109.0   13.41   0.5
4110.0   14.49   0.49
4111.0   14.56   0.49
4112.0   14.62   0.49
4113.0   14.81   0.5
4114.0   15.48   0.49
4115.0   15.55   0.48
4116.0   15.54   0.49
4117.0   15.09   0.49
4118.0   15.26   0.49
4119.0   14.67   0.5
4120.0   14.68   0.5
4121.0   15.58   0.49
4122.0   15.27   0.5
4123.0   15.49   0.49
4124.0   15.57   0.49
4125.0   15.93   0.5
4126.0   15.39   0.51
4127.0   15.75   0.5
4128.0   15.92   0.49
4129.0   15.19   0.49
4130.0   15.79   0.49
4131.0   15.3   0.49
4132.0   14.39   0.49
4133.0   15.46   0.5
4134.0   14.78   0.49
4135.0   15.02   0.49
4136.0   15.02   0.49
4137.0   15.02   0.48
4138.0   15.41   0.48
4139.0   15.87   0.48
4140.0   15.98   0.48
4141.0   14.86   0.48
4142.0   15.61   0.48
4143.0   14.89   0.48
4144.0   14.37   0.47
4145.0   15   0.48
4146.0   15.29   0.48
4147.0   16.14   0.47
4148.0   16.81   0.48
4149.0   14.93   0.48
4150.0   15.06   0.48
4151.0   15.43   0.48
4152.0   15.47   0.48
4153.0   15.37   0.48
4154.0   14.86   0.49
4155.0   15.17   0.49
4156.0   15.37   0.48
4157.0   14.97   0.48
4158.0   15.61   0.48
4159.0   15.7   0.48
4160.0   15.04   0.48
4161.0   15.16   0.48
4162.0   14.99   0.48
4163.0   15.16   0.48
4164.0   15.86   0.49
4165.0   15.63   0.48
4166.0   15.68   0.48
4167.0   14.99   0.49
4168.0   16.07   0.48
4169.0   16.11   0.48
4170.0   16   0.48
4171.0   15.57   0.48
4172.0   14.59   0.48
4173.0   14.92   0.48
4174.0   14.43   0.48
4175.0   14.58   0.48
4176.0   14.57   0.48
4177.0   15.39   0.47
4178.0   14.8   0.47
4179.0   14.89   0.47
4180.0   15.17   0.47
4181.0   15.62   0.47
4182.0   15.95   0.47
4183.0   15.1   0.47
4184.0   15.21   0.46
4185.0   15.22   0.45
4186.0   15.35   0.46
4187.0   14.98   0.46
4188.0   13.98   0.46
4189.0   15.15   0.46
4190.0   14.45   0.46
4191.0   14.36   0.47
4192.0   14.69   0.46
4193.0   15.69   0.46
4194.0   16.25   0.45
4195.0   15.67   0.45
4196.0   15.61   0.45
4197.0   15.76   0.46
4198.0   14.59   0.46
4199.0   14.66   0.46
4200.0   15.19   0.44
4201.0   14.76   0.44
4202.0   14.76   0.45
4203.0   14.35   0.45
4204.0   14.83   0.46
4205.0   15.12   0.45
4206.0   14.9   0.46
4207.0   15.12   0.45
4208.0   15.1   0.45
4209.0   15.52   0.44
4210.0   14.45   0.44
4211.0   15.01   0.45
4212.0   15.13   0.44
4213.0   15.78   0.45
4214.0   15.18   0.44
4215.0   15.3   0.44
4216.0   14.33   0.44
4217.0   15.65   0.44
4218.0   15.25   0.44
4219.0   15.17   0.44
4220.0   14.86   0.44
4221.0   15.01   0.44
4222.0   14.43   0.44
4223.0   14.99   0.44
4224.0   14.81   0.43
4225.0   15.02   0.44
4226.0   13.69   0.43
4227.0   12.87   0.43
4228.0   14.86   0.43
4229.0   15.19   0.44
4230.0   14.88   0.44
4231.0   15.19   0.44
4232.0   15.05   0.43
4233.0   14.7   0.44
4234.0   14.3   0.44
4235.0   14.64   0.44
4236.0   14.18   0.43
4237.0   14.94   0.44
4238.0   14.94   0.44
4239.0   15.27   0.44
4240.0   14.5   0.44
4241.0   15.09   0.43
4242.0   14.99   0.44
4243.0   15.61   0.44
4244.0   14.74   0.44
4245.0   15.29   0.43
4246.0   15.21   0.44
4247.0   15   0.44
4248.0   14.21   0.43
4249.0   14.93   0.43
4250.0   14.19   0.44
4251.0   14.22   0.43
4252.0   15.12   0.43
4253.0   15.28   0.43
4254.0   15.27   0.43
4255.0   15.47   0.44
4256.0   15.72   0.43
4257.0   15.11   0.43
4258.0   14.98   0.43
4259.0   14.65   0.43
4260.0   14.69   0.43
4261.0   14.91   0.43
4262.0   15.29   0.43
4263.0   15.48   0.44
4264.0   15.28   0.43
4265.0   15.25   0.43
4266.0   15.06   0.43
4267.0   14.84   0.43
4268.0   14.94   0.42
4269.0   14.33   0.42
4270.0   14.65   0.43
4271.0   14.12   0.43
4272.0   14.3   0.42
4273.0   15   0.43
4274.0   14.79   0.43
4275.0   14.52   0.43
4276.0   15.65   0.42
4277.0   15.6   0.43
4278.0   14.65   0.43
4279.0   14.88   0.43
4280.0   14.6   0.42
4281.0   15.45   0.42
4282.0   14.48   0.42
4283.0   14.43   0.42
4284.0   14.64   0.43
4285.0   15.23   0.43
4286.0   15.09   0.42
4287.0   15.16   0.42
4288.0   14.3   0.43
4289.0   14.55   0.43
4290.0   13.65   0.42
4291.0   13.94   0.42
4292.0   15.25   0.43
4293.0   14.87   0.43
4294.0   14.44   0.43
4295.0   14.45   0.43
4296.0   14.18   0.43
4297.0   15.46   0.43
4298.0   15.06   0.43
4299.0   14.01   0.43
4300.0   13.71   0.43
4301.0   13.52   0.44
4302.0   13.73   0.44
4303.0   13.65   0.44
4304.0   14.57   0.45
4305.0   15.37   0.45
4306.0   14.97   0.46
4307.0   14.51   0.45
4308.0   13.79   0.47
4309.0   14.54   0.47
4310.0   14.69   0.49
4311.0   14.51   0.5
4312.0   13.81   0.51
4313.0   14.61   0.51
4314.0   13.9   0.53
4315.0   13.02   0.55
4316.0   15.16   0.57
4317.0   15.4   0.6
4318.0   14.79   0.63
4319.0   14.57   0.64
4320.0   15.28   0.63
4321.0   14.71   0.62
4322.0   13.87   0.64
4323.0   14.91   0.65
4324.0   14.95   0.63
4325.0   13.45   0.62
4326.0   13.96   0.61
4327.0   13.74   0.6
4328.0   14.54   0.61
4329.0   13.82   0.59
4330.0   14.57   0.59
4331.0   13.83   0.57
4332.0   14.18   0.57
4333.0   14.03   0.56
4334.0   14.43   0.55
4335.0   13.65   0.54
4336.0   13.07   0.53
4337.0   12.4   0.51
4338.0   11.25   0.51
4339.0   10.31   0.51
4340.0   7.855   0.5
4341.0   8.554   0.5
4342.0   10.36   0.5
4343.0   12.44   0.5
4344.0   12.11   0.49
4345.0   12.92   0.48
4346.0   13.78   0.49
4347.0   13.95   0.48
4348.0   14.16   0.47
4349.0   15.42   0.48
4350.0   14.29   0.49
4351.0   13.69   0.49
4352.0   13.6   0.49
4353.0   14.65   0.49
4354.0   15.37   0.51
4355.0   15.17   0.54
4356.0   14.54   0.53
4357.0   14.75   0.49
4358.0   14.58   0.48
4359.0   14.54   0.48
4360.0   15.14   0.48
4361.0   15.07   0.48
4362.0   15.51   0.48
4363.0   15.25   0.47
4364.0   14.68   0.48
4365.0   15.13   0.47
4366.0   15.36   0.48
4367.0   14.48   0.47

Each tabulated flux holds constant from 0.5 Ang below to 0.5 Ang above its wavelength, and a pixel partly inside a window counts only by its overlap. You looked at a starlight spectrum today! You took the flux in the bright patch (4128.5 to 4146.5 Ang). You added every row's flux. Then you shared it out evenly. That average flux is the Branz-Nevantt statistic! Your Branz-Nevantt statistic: 15.2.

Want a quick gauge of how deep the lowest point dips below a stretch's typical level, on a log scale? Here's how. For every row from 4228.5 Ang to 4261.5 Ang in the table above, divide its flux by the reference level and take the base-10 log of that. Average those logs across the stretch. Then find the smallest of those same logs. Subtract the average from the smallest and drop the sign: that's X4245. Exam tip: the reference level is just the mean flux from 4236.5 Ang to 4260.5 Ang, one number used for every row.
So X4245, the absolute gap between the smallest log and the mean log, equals 0.022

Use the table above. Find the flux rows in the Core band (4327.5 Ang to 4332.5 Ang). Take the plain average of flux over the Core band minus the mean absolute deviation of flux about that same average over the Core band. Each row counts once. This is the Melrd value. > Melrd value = 13.9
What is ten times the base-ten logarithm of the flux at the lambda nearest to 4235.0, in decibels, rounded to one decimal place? 11.7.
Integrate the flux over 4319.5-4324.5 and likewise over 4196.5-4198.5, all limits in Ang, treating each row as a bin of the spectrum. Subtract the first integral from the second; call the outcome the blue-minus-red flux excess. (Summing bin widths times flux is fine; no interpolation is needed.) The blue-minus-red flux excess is -43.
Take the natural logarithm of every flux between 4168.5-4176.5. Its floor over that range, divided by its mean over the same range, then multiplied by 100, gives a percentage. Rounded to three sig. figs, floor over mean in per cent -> 98.4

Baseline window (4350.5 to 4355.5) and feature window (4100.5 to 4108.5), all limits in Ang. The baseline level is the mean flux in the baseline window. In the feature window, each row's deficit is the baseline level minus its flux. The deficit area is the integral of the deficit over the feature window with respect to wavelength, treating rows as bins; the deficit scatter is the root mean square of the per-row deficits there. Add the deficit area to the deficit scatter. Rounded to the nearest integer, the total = 27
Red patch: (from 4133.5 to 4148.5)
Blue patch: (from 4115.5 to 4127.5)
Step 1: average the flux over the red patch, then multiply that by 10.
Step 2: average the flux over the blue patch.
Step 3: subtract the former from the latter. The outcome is -138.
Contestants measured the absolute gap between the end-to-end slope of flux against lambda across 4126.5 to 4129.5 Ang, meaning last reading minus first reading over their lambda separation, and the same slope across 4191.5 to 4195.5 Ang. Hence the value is 0.61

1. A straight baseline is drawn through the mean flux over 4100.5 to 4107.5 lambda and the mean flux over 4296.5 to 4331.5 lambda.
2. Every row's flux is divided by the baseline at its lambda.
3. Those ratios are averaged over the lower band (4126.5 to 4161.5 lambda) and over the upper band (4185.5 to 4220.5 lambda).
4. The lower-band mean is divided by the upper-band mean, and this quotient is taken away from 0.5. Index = -0.59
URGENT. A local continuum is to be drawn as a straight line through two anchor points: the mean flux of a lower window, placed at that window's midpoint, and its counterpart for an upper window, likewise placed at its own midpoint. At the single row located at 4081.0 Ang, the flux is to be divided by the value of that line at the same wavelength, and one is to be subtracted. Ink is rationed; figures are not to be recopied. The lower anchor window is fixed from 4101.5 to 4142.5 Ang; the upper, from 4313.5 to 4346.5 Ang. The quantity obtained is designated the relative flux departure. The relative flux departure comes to 0.061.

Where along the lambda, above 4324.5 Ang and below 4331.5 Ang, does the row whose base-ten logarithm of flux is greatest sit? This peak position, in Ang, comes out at 4330.0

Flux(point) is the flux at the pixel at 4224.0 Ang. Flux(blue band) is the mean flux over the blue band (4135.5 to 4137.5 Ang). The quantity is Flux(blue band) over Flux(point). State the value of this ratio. 1.01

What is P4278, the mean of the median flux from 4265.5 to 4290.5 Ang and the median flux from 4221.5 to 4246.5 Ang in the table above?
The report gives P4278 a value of 14.8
